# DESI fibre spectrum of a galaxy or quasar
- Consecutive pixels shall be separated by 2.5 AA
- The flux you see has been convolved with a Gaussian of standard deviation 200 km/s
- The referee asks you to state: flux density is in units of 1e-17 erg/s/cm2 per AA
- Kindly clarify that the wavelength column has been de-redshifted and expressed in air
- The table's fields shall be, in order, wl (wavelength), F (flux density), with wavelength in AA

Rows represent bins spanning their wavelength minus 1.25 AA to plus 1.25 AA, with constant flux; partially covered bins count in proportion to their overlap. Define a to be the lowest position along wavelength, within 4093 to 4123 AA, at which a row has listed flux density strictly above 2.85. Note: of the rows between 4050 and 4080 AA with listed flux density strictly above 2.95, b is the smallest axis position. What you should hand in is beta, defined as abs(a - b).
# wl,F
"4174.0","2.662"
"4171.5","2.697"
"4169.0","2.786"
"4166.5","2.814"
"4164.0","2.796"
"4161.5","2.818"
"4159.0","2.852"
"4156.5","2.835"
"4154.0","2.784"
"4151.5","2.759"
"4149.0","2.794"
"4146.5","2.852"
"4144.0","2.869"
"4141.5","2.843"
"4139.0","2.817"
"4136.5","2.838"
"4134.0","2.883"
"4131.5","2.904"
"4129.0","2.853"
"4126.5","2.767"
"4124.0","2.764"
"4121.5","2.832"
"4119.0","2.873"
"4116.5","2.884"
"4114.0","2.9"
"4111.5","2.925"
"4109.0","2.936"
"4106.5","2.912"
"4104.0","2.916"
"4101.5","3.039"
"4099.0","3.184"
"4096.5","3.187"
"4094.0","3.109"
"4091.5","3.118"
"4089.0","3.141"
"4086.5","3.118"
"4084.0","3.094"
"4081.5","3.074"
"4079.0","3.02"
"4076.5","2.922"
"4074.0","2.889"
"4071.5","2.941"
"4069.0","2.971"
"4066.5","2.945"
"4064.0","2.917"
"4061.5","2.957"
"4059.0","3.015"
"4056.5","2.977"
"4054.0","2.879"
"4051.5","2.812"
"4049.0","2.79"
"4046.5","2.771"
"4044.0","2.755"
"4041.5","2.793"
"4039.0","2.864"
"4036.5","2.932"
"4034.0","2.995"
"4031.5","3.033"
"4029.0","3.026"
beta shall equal 37.5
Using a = 4094.0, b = 4056.5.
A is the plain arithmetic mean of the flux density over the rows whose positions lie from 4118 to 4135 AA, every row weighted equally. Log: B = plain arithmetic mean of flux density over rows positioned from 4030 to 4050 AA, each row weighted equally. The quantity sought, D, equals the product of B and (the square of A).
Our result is 23.1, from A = 2.84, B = 2.87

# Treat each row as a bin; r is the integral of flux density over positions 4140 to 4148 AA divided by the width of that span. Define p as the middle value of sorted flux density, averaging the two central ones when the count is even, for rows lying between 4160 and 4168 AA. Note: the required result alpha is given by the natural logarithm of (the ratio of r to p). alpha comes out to 0.01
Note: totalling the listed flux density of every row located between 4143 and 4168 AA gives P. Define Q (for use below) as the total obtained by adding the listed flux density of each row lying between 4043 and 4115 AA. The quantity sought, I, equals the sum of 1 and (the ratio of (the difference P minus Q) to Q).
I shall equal 0.3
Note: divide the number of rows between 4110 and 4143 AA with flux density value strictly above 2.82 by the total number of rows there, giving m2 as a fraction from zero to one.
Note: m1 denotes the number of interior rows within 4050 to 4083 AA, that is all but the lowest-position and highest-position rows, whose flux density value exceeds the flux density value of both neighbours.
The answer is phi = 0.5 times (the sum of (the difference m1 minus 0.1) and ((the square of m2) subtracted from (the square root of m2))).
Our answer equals 1.1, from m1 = 2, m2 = 0.77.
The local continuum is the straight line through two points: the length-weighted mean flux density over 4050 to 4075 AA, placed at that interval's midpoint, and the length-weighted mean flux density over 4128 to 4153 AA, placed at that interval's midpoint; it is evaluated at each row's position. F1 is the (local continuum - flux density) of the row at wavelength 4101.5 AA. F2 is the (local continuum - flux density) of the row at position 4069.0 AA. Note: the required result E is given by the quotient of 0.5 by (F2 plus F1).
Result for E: -2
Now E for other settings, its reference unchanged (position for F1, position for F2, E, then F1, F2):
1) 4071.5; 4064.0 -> -44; -0.02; 0.01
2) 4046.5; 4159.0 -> 3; 0.18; -0.03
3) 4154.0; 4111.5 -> -48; 0.04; -0.05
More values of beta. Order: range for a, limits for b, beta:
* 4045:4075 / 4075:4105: 25.0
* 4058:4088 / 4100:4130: 42.5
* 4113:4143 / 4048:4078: 57.5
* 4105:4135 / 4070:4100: 27.5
